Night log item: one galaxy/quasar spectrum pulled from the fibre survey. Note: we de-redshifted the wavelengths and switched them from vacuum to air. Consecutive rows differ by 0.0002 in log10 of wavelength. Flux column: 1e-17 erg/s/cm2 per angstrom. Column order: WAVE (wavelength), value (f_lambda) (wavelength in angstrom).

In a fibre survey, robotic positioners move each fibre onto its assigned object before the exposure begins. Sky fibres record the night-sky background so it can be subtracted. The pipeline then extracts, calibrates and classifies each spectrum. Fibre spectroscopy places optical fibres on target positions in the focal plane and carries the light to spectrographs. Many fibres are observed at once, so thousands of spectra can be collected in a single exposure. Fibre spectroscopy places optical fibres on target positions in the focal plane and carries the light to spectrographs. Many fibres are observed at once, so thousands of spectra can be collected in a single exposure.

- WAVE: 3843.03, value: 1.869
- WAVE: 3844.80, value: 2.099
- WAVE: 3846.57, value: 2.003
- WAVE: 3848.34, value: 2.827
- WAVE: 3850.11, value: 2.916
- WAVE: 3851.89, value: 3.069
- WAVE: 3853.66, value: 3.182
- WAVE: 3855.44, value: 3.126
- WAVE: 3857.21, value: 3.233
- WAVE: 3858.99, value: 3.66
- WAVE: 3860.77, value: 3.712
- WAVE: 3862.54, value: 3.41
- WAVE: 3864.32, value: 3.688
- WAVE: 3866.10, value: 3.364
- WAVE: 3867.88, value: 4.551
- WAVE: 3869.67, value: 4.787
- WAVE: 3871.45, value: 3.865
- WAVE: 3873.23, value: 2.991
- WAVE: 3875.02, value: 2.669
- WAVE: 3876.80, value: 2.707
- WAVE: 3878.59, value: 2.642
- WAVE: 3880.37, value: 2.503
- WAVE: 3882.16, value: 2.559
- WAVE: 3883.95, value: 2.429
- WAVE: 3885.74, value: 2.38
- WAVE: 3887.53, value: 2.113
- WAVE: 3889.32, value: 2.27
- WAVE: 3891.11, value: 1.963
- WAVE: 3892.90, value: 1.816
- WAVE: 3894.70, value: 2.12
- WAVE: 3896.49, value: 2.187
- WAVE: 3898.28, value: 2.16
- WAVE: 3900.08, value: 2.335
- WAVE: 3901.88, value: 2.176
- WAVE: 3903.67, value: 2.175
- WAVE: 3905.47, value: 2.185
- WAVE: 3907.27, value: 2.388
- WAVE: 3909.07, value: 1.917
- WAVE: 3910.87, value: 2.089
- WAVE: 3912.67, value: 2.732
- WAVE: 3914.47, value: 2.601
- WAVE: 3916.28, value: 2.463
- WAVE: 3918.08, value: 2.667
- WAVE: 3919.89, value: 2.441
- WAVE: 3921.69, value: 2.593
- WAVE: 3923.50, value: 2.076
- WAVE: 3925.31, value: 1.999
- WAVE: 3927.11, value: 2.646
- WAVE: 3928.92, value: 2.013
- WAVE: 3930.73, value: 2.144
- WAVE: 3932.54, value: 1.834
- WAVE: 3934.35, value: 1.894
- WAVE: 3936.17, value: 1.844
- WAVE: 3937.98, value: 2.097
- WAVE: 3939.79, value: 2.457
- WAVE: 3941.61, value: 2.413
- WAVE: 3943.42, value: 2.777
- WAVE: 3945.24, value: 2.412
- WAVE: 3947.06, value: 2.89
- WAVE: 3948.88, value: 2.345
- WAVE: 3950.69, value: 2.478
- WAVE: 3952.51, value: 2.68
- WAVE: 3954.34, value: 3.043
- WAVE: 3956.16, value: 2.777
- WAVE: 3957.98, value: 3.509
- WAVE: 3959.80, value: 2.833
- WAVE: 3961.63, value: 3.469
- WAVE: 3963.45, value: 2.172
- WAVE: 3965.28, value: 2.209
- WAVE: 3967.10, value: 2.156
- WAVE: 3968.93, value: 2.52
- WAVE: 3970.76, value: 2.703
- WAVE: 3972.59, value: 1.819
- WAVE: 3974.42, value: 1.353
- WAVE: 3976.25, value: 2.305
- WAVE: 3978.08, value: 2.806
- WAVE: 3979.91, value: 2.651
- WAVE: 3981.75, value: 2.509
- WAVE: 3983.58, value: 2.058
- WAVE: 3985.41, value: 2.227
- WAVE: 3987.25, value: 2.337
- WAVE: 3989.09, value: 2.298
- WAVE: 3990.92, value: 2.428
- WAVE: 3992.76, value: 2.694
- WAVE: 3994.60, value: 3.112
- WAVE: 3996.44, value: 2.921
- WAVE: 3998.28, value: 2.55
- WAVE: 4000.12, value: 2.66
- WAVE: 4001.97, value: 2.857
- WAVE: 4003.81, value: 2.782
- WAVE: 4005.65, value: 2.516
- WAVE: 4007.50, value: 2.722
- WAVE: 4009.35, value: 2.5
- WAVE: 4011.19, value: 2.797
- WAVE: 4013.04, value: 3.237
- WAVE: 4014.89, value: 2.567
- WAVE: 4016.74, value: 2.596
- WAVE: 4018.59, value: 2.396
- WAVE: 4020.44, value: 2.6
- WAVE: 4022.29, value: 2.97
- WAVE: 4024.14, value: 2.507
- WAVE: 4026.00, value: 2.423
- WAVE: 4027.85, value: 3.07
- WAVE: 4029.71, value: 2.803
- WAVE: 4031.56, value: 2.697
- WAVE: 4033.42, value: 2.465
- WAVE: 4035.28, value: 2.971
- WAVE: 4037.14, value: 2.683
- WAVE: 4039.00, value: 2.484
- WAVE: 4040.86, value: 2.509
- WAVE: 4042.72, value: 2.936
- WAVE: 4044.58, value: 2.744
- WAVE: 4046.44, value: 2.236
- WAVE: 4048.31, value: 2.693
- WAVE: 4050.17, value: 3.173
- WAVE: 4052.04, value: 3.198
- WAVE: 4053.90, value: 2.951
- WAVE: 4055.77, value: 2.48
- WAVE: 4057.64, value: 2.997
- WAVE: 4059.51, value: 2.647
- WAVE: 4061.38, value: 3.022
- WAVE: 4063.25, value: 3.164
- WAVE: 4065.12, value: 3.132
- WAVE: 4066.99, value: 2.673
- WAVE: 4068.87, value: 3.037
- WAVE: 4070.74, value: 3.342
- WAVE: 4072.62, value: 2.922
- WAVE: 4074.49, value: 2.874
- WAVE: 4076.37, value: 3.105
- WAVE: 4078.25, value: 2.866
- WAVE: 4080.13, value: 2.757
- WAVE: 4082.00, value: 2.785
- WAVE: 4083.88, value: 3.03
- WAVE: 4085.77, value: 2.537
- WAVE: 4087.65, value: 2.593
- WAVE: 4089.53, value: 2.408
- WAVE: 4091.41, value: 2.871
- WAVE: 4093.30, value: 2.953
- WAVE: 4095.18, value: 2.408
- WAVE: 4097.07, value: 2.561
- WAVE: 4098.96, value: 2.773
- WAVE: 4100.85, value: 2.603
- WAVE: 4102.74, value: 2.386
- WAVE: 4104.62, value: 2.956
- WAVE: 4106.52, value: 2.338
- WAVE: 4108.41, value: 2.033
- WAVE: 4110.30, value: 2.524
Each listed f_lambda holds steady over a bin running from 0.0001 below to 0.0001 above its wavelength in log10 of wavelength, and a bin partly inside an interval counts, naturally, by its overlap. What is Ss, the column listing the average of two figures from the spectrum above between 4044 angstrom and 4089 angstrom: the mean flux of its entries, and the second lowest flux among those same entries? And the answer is 2.68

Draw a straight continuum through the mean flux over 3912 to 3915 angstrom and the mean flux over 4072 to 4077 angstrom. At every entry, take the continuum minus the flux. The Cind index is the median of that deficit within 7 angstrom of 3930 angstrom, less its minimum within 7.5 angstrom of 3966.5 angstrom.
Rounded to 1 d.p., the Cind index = 1.4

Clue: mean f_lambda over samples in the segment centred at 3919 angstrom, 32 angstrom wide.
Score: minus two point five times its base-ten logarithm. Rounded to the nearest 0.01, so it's -0.89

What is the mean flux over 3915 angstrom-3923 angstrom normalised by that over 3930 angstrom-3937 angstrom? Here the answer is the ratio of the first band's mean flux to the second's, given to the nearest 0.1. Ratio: 1.3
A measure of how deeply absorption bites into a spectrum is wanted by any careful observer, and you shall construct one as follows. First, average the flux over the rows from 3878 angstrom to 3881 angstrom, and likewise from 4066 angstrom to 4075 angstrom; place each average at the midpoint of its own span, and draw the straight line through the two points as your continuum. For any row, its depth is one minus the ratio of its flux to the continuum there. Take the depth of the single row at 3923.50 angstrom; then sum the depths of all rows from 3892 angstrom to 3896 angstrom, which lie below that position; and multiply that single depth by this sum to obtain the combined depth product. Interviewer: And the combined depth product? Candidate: 0.11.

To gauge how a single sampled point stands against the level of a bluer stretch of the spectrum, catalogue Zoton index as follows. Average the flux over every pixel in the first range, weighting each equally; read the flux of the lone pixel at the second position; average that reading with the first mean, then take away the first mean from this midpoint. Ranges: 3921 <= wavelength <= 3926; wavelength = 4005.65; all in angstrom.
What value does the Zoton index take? 0.15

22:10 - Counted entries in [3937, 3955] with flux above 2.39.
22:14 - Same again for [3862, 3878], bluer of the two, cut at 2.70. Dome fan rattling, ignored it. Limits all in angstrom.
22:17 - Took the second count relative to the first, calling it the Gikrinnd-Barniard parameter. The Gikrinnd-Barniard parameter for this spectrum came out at 1.00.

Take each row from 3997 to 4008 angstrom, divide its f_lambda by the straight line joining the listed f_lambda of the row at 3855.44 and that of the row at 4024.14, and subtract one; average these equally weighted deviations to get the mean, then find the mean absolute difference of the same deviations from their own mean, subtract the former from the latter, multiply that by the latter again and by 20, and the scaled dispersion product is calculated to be 0.0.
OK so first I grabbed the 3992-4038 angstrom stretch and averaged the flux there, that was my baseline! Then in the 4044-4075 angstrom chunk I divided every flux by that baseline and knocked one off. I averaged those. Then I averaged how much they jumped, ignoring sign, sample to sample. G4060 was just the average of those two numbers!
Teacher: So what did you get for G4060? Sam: 0.09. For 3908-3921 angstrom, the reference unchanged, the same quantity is -0.01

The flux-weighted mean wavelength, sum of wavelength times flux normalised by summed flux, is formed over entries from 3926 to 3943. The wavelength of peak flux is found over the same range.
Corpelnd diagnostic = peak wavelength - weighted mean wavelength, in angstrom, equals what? -7.3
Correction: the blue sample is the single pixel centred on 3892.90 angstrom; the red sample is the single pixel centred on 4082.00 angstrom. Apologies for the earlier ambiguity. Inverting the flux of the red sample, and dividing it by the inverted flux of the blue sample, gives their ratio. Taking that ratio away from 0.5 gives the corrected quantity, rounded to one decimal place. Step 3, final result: -0.2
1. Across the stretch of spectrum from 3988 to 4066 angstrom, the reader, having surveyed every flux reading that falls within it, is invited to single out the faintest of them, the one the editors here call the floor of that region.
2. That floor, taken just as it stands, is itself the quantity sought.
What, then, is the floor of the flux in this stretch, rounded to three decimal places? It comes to 2.236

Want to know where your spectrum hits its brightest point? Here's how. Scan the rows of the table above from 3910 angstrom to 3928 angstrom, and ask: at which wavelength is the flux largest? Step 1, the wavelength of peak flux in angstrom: 3912.67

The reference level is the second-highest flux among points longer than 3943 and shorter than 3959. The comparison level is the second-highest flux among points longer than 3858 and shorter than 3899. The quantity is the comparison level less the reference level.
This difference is 1.5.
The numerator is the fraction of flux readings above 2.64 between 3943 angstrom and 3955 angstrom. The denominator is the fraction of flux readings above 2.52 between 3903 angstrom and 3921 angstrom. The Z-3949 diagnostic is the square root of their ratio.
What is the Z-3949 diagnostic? 1.4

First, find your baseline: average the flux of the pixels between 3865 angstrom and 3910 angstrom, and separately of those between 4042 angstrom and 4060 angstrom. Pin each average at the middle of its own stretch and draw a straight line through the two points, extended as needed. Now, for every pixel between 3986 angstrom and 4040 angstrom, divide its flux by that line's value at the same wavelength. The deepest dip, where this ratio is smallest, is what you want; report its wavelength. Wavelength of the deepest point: 3989.09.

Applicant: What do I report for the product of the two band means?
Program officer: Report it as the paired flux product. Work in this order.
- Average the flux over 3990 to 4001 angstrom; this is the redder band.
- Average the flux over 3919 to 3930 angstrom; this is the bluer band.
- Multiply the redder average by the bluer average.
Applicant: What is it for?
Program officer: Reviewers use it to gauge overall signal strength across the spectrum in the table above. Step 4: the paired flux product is 6.26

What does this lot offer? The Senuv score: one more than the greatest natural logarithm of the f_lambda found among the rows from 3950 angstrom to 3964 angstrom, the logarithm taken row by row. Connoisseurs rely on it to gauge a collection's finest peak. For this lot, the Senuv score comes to 2.255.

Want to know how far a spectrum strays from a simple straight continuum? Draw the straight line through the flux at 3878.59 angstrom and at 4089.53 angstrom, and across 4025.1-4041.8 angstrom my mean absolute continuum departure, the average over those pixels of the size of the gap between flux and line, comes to 0.222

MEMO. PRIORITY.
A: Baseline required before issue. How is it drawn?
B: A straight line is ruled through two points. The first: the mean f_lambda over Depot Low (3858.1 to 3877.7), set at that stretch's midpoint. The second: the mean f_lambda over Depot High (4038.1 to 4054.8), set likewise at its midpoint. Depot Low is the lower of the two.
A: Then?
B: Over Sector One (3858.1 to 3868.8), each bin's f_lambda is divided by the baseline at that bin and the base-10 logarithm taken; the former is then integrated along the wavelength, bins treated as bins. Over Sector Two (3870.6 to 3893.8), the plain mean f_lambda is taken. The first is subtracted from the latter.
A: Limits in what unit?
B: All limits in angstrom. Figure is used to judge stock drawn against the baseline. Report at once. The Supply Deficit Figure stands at 2.39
